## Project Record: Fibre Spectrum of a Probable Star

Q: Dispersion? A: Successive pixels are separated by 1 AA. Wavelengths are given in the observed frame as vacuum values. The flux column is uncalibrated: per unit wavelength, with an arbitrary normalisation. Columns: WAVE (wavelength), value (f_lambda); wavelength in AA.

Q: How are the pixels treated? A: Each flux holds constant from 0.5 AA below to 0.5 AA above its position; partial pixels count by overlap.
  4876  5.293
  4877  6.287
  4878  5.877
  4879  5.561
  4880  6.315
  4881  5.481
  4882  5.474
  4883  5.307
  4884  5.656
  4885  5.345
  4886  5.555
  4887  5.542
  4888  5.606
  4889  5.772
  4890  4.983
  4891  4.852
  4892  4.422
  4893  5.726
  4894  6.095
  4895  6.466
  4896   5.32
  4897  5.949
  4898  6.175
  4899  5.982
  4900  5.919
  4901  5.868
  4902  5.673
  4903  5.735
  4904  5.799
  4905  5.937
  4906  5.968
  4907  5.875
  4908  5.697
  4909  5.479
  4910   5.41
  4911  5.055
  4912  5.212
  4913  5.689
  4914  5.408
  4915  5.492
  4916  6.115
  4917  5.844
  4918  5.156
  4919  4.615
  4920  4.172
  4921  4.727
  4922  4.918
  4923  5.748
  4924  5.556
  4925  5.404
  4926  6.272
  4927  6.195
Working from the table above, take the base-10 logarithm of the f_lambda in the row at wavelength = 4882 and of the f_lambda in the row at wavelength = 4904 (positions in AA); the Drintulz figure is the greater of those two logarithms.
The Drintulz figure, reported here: 0.76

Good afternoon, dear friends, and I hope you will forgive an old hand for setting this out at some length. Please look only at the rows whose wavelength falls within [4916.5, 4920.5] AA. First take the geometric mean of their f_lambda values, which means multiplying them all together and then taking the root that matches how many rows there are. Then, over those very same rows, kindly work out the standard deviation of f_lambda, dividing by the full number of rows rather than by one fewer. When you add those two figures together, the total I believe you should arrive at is 5.53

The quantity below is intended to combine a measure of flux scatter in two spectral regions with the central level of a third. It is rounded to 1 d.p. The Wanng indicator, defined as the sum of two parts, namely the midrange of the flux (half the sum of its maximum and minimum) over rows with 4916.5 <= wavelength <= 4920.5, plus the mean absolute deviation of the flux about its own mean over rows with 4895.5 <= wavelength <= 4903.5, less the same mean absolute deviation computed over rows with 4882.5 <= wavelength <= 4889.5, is 5.1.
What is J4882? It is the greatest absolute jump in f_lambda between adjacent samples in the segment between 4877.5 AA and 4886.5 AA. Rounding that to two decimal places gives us 0.83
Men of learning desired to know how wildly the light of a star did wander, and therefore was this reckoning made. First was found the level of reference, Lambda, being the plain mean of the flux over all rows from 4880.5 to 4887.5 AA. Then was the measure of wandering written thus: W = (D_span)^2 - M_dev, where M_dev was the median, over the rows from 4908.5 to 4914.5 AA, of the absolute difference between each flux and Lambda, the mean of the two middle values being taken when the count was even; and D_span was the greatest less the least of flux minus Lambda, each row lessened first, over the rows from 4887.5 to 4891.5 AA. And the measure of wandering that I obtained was 0.71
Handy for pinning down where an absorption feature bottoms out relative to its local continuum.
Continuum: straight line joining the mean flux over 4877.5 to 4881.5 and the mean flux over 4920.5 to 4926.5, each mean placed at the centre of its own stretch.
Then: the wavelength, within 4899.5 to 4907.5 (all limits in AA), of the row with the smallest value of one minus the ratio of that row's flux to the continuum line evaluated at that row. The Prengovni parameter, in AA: 4906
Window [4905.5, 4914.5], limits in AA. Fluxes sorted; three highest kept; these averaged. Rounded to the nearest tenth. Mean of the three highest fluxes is 5.8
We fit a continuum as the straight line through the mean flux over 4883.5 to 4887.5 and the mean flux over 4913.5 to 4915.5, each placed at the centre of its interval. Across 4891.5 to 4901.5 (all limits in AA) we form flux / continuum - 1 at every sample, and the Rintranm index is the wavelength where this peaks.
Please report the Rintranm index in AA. 4895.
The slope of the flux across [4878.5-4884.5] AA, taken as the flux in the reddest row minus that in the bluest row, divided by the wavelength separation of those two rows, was 0.0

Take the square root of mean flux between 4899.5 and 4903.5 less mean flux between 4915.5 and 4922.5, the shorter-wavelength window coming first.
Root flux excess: 0.85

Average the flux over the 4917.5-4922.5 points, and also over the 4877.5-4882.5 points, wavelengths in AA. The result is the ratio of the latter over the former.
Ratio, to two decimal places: 1.22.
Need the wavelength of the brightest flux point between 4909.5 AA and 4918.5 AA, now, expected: 4916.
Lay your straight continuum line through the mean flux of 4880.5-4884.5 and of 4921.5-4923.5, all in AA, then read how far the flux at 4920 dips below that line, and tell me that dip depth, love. 1.2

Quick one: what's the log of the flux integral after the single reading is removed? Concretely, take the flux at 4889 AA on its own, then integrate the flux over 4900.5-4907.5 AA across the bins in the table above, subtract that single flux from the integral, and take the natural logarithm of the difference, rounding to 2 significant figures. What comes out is 3.6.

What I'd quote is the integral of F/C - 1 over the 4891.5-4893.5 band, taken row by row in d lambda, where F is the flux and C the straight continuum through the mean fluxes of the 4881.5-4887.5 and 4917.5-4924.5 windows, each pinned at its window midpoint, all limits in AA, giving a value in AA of -0.11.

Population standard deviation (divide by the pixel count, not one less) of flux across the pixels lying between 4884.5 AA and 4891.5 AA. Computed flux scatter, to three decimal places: 0.316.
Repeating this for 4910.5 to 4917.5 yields 0.340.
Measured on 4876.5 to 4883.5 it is 0.379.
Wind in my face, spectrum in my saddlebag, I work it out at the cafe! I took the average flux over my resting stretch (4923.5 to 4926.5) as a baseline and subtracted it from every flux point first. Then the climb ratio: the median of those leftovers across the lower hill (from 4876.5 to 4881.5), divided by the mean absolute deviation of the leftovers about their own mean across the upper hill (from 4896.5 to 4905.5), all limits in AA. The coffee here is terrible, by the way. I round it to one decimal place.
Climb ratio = 1.2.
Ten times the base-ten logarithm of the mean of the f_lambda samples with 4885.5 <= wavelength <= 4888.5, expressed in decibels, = 7.5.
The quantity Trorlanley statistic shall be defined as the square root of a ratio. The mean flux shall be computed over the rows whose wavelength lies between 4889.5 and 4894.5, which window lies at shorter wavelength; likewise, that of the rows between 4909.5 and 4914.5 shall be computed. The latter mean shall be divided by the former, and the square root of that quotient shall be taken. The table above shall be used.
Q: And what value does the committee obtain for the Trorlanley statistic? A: 1.01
